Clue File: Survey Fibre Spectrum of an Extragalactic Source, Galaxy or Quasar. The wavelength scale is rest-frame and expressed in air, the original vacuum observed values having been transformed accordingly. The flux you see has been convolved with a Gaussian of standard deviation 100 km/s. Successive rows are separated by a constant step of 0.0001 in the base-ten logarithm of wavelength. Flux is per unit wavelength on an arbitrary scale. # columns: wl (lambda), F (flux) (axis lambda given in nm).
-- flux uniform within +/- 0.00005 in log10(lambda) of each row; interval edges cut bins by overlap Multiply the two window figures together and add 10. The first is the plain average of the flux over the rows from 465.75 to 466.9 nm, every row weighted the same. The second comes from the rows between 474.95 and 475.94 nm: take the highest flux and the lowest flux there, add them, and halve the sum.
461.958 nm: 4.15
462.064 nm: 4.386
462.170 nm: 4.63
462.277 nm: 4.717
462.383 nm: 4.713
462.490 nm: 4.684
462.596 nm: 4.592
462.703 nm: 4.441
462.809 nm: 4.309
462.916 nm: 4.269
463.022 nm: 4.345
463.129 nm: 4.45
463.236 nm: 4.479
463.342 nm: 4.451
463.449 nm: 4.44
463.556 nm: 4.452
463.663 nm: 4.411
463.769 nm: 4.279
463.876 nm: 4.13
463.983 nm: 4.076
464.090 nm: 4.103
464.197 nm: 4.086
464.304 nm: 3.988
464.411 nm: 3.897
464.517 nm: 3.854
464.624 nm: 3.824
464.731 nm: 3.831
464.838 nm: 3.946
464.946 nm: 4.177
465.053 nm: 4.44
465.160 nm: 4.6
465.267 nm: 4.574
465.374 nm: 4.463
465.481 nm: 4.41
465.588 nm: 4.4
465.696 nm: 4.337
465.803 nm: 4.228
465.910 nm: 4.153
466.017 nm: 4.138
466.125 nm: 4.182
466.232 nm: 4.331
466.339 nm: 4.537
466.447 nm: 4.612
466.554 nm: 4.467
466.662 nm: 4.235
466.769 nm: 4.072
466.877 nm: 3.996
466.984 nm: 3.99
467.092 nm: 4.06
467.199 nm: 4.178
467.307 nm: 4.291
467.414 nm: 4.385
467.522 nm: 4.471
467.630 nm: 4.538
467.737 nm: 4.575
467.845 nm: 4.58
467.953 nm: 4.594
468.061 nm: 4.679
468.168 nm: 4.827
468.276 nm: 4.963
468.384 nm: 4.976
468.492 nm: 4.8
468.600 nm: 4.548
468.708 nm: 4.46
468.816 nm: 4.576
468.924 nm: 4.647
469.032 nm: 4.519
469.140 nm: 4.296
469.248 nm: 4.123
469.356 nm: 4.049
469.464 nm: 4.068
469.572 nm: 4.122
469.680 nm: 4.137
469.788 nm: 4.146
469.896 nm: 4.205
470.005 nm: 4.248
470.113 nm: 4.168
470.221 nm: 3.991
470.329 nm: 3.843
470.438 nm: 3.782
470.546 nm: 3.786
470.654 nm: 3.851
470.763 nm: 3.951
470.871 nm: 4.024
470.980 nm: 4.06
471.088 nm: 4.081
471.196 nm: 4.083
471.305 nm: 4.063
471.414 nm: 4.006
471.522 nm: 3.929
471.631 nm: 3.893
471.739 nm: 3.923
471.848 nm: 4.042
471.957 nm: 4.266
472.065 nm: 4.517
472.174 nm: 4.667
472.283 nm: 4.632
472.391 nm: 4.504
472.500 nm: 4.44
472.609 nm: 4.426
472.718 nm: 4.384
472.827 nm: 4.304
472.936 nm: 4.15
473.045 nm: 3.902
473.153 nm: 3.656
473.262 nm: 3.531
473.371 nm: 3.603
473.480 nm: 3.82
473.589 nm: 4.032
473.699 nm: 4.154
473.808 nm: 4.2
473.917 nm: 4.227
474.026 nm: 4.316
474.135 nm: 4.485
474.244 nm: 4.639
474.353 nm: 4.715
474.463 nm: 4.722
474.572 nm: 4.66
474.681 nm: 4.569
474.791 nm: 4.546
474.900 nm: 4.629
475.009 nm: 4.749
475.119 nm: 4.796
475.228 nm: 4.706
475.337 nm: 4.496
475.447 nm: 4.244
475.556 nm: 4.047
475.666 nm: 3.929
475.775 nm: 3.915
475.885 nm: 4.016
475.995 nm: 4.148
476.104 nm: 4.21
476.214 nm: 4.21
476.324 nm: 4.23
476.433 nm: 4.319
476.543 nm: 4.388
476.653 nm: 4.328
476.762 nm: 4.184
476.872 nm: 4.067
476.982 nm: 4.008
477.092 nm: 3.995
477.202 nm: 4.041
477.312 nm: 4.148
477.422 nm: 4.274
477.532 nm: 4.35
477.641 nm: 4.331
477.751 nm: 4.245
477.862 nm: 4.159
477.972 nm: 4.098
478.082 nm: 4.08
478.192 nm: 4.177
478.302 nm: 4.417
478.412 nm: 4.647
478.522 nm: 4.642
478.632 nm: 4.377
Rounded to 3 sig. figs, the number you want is 28.6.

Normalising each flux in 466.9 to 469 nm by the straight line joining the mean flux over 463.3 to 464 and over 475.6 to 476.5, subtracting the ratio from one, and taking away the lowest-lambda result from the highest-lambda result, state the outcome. -0.16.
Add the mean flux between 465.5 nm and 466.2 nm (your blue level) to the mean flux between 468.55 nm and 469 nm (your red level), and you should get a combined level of 8.80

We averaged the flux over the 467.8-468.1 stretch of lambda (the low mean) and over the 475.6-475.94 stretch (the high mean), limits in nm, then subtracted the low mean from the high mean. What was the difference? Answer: -0.66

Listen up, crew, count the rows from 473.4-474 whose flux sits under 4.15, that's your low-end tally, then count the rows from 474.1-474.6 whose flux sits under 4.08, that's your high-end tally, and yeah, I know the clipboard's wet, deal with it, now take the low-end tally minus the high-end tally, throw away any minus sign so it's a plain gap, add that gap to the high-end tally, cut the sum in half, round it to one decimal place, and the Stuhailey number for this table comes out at 1.0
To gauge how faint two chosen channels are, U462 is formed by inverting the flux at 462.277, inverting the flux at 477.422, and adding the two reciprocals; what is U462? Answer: 0.446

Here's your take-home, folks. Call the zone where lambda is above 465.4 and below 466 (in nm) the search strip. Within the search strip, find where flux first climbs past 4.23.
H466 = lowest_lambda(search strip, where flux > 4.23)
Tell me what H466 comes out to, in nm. 465.481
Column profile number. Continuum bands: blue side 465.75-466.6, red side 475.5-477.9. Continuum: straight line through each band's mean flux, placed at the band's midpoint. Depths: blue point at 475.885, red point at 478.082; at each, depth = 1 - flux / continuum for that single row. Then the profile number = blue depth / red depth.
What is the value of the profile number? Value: 2.7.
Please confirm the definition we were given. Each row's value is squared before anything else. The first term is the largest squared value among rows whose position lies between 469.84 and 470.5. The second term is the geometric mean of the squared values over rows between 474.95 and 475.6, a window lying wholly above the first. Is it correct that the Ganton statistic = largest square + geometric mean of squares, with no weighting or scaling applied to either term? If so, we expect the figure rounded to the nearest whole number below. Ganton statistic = 38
